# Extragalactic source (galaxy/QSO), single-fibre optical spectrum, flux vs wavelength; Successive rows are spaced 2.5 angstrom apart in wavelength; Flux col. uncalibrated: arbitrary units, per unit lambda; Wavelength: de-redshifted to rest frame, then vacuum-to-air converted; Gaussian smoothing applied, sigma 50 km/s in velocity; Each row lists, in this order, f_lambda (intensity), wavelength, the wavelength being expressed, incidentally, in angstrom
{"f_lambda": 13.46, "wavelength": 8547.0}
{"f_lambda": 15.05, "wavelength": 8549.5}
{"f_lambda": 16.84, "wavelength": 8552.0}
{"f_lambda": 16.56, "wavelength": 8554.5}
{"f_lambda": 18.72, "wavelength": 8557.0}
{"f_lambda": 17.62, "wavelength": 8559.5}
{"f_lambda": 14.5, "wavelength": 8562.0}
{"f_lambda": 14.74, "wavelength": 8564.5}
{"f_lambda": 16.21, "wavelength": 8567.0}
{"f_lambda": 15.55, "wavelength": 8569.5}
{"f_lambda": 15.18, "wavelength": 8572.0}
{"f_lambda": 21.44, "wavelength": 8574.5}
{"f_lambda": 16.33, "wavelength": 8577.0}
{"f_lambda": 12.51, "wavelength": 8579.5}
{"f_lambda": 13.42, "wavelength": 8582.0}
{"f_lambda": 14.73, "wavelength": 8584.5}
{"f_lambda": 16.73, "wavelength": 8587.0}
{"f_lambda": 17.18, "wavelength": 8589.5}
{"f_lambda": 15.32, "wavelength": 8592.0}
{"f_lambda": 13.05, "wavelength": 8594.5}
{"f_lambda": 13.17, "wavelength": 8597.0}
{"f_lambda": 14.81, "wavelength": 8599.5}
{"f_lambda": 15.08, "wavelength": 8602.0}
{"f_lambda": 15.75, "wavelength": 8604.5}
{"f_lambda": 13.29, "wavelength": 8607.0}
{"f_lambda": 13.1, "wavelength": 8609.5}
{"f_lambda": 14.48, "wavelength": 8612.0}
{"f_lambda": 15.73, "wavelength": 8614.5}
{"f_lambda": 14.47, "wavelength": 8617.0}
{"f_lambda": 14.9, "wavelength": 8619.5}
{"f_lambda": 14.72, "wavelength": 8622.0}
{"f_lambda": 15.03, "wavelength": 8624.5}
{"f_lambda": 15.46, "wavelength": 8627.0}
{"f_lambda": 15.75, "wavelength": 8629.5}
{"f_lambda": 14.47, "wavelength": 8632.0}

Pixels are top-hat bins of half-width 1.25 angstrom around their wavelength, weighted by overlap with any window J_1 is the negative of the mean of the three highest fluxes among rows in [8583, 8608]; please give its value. -16.6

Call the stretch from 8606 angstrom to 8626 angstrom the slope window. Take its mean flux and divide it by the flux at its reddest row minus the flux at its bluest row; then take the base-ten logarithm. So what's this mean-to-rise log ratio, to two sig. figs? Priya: 0.92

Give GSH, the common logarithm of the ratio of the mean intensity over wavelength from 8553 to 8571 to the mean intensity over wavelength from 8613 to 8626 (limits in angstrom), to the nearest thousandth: 0.036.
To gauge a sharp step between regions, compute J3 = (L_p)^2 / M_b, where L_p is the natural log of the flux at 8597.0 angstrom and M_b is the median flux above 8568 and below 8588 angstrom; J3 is 0.43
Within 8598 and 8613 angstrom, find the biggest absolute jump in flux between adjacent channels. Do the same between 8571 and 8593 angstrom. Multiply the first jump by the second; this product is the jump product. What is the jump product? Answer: 15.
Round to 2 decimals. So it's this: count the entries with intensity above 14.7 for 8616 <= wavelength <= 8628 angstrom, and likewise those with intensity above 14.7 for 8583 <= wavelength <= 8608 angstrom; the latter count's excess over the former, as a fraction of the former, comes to 0.75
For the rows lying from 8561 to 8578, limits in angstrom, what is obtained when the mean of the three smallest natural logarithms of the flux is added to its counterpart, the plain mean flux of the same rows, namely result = 19.0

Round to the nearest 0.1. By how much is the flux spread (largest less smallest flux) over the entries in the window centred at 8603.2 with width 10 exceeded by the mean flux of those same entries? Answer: 12.3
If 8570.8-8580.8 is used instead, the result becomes 7.4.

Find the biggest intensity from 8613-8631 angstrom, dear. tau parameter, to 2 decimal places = 15.75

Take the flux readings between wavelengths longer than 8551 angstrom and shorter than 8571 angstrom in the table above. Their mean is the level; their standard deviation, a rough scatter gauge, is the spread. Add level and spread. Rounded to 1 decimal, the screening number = 17.7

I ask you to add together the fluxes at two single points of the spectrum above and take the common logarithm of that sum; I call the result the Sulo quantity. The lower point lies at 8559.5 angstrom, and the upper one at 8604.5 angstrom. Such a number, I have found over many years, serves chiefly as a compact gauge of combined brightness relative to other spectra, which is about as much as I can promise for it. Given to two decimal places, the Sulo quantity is 1.52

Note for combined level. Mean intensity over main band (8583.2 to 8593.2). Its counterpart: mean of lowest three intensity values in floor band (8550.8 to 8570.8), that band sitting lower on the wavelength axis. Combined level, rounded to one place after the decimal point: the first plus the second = 30.9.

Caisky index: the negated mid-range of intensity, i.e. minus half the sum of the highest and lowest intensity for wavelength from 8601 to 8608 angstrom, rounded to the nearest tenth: -14.5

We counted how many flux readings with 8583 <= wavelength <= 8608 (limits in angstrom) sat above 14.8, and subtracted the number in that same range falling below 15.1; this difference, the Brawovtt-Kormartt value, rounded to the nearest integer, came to 0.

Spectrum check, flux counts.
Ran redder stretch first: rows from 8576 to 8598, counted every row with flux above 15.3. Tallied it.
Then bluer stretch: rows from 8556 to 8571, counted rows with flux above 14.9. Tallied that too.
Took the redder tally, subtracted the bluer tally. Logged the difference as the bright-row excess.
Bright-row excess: 0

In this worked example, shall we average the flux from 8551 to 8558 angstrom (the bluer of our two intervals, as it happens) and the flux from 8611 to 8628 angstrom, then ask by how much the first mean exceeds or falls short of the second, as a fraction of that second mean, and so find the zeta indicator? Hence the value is 0.16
